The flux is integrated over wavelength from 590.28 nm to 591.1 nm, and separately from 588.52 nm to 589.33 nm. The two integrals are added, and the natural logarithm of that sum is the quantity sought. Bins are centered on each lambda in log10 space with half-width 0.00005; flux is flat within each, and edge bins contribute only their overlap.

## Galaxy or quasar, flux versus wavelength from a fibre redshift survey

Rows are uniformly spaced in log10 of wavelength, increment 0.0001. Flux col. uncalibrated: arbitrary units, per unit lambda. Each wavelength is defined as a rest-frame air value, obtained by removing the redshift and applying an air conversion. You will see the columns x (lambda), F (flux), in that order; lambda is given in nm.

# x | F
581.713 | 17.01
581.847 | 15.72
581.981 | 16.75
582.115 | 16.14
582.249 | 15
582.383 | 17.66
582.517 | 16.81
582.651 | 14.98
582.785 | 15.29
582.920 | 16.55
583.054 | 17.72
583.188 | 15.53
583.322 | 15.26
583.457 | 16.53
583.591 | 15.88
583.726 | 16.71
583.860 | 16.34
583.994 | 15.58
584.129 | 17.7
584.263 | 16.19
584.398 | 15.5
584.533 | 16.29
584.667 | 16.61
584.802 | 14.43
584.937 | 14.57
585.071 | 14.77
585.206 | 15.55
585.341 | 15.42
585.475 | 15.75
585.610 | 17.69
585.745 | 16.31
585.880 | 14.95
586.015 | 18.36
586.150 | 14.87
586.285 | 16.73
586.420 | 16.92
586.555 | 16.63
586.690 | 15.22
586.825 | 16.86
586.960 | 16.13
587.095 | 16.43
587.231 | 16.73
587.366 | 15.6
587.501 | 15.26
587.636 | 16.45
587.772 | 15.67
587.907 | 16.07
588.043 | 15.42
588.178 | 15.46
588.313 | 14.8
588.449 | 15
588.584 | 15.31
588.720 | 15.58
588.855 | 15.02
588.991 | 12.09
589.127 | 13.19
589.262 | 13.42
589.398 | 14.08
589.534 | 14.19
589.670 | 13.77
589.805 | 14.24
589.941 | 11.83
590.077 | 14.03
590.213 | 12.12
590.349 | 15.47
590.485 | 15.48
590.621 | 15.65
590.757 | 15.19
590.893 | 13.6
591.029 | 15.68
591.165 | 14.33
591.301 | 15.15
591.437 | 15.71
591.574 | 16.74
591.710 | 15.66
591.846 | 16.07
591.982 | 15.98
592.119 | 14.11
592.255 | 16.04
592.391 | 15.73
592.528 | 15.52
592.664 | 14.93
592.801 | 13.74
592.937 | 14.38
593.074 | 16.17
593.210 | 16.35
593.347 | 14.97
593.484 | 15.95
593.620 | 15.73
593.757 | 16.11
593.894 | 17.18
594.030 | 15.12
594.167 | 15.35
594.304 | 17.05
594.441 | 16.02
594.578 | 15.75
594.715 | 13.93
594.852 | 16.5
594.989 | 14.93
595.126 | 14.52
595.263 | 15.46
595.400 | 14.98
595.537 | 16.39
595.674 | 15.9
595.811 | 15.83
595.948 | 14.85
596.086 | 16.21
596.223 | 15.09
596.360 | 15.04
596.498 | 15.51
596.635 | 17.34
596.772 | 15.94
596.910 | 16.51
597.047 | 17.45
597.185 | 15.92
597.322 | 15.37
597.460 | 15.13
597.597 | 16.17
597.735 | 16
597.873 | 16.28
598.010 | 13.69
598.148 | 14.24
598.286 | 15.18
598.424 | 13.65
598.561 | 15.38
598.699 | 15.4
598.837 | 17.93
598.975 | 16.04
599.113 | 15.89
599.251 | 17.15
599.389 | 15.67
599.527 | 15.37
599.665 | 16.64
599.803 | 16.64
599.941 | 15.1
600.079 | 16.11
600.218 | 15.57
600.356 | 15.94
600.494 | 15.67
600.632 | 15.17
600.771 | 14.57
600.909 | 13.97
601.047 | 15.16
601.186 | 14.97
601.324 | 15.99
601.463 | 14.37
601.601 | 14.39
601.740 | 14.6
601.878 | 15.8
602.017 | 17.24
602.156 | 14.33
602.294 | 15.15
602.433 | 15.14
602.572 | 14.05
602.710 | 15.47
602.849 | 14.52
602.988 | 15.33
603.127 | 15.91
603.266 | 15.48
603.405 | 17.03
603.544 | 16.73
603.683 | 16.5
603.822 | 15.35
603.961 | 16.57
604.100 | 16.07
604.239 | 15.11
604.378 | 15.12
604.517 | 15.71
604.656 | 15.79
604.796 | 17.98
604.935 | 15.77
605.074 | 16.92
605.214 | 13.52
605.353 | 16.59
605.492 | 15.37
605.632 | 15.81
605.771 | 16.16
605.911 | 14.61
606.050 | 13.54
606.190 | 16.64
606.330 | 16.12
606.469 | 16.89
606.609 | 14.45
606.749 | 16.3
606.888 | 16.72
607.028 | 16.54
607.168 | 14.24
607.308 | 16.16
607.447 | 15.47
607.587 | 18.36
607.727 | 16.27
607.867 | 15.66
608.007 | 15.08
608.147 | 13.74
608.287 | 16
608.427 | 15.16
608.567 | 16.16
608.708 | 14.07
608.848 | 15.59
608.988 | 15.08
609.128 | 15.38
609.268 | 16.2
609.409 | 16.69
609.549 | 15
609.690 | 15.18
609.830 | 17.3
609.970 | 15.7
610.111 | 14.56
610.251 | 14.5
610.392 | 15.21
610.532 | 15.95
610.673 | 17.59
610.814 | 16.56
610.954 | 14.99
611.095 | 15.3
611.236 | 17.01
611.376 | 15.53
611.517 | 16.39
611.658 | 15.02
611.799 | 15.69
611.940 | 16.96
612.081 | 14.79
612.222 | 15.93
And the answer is 3.17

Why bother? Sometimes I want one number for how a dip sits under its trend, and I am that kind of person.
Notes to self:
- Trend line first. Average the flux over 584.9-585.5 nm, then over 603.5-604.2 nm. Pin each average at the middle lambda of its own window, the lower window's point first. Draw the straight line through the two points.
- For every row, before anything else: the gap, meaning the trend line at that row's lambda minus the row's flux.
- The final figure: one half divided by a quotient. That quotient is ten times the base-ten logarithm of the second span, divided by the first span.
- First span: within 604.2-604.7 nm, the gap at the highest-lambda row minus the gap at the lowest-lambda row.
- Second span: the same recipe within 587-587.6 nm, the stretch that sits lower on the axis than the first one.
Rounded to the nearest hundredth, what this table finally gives -0.43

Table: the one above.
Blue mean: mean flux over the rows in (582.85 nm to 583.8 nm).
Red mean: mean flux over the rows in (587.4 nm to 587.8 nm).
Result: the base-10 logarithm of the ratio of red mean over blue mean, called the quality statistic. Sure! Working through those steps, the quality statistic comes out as -0.014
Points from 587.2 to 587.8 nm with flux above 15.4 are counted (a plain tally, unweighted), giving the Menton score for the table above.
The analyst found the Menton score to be 4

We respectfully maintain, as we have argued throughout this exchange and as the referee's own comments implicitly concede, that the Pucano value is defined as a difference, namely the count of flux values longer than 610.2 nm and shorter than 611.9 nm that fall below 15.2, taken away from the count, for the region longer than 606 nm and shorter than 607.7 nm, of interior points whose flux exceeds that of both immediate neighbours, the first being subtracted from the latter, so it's 1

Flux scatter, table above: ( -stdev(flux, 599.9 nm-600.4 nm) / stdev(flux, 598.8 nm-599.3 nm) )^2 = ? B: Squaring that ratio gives 0.21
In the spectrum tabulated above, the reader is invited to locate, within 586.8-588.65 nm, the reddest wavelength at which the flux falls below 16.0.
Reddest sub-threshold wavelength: 588.584 nm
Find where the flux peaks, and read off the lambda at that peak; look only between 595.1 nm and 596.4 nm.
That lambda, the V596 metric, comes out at 595.537 nm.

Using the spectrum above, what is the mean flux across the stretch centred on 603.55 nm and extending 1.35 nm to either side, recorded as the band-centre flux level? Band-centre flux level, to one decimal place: 15.7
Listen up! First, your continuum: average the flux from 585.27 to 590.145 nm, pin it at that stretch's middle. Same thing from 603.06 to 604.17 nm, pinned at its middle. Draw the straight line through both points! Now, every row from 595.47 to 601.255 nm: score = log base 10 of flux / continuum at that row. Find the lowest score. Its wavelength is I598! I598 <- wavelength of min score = 598.424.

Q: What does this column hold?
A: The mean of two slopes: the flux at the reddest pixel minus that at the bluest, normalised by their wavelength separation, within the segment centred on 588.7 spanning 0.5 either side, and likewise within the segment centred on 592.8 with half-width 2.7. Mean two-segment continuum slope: -0.7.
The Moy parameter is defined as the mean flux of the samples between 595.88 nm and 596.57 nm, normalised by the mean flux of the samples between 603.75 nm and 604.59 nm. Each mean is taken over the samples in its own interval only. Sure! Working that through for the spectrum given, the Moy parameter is 0.98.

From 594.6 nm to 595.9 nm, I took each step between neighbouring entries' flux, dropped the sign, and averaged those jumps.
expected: 0.99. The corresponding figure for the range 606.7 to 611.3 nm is 1.17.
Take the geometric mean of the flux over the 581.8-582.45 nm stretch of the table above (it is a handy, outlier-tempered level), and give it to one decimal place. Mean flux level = 16.2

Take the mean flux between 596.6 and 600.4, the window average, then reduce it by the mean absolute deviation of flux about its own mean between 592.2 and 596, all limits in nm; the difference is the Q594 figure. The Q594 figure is 15.2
